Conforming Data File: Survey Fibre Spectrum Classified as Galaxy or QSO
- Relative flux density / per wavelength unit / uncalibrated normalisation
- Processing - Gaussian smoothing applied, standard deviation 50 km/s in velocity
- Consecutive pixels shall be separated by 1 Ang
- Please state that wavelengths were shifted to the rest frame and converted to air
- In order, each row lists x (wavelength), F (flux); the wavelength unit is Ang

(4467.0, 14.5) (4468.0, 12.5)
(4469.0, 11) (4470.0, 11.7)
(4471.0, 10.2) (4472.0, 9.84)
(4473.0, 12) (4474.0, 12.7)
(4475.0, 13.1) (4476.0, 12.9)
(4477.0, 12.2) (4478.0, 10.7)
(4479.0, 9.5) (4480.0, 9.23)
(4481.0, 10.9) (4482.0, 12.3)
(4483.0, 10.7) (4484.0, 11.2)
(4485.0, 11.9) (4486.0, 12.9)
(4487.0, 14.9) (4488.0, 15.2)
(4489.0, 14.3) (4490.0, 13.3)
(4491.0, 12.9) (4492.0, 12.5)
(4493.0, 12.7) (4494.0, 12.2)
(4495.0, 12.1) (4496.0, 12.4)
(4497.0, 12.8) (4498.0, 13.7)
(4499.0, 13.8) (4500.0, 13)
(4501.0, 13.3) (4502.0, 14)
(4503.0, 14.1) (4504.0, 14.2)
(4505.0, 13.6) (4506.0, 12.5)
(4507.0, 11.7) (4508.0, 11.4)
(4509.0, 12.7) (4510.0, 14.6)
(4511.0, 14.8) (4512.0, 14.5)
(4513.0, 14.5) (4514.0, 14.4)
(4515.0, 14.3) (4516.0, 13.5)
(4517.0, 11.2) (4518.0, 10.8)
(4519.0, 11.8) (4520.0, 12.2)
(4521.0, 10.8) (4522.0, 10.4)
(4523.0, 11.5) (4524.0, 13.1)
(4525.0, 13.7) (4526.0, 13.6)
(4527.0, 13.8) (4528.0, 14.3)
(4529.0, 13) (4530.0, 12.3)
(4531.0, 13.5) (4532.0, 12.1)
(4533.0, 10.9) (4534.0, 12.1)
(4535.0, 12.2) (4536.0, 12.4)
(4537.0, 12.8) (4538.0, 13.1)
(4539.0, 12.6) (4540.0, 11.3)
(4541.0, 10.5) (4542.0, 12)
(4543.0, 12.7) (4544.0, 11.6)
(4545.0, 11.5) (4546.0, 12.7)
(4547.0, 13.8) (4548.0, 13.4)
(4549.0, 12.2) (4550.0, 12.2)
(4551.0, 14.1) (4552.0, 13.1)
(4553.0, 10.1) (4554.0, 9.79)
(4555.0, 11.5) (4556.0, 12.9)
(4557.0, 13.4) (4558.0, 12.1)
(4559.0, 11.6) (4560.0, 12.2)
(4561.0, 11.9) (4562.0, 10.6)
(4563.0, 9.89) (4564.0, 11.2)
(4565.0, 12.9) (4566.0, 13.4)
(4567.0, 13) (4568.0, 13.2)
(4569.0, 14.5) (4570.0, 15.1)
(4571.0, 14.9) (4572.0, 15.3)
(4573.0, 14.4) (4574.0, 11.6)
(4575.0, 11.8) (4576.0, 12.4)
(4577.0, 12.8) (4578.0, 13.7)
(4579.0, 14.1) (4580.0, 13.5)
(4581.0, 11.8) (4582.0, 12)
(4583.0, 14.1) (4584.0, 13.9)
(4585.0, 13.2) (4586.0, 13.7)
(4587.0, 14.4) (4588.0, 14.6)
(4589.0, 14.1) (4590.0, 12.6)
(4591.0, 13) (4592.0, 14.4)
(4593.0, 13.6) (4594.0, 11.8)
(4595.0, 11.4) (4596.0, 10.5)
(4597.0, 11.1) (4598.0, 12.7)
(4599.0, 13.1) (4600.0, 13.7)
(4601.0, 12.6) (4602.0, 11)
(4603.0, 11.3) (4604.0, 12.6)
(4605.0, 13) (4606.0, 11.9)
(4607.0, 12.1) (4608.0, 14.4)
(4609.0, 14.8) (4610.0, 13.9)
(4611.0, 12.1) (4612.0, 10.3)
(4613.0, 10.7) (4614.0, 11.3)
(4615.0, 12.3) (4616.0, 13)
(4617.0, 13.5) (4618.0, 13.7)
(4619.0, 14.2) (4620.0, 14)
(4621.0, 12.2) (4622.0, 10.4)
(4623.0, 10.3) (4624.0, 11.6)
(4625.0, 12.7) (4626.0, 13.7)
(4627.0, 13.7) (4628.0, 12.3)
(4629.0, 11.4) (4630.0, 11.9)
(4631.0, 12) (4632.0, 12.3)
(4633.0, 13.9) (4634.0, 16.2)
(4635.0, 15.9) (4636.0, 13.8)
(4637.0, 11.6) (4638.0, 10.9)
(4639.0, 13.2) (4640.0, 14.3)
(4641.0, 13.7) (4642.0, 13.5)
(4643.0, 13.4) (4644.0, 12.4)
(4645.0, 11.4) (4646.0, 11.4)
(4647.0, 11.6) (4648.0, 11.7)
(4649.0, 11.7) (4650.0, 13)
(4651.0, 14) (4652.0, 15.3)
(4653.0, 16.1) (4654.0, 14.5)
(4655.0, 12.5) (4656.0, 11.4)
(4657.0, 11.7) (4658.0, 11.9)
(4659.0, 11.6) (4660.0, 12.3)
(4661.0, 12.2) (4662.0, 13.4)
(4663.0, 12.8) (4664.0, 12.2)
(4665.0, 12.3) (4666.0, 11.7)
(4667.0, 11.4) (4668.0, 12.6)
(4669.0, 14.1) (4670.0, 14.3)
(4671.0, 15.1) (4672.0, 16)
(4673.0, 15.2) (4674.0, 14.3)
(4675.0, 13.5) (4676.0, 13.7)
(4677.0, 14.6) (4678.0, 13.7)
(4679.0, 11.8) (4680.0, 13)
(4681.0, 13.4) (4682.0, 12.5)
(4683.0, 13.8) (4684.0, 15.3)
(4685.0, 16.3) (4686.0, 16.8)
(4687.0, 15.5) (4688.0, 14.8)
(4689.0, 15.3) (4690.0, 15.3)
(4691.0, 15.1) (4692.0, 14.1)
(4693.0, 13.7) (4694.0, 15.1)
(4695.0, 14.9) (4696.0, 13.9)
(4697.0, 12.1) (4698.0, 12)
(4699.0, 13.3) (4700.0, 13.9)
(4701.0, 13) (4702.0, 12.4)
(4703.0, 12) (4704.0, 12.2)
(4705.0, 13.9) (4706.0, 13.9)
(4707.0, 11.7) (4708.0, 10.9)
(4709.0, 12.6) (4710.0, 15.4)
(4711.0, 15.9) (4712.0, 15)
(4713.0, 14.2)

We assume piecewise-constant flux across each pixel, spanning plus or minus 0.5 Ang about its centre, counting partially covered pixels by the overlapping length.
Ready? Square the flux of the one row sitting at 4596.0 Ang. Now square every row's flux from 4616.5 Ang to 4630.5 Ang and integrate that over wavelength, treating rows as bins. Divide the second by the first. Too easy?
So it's 20.2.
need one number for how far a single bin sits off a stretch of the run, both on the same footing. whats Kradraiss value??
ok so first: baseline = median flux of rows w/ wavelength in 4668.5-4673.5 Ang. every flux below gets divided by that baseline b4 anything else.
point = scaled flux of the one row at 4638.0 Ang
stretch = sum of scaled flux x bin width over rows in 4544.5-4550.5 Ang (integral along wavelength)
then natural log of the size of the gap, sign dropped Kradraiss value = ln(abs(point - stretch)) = 1.5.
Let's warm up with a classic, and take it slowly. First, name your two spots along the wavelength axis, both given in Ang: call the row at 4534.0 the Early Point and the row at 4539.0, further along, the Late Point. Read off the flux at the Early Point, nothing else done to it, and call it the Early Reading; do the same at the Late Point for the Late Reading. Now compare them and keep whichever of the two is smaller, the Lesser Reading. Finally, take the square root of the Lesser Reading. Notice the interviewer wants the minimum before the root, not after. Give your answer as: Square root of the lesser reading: 3.48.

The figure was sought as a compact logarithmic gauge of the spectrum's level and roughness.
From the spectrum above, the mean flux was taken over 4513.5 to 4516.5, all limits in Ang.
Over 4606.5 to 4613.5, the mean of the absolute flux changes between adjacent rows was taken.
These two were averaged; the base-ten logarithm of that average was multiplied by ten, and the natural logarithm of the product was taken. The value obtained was 2.180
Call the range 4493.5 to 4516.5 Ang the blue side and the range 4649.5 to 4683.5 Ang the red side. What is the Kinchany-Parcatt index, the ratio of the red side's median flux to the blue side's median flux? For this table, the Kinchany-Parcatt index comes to 0.971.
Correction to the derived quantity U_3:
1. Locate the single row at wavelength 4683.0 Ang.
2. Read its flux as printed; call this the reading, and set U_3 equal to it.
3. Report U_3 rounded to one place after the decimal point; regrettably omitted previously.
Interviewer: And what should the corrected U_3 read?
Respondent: 13.8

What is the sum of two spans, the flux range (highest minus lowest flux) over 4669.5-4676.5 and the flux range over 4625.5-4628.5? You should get 3.9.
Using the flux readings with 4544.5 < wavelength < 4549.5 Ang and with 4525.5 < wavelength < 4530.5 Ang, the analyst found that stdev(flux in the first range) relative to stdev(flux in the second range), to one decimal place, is 1.2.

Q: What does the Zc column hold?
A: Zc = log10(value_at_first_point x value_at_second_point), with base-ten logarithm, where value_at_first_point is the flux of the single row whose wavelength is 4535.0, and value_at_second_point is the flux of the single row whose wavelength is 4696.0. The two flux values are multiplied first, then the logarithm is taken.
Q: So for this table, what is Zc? 2.229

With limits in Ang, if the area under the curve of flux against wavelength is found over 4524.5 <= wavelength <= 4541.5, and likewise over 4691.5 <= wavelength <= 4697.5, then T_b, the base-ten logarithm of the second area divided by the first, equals -0.4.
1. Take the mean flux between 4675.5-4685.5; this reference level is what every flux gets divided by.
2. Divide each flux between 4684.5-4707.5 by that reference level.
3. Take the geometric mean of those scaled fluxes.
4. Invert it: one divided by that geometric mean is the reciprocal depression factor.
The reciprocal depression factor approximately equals 0.99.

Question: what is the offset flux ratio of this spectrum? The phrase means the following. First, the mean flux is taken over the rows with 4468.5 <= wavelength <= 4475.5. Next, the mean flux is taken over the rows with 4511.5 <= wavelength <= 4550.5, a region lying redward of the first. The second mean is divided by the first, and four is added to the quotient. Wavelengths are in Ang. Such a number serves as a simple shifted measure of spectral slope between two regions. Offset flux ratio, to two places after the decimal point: 5.09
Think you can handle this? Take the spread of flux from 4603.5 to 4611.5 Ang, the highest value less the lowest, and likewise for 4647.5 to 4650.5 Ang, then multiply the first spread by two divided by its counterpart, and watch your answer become 4.5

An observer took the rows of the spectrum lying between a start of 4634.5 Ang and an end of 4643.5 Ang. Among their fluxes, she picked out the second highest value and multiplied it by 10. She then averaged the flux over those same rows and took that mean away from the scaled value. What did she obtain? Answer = 130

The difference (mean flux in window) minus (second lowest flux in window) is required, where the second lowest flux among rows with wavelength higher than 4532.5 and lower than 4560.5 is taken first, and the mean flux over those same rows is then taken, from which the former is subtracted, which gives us 2.07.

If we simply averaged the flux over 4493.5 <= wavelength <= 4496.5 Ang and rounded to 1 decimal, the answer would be 12.2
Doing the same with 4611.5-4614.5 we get 10.8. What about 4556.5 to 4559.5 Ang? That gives 12.4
